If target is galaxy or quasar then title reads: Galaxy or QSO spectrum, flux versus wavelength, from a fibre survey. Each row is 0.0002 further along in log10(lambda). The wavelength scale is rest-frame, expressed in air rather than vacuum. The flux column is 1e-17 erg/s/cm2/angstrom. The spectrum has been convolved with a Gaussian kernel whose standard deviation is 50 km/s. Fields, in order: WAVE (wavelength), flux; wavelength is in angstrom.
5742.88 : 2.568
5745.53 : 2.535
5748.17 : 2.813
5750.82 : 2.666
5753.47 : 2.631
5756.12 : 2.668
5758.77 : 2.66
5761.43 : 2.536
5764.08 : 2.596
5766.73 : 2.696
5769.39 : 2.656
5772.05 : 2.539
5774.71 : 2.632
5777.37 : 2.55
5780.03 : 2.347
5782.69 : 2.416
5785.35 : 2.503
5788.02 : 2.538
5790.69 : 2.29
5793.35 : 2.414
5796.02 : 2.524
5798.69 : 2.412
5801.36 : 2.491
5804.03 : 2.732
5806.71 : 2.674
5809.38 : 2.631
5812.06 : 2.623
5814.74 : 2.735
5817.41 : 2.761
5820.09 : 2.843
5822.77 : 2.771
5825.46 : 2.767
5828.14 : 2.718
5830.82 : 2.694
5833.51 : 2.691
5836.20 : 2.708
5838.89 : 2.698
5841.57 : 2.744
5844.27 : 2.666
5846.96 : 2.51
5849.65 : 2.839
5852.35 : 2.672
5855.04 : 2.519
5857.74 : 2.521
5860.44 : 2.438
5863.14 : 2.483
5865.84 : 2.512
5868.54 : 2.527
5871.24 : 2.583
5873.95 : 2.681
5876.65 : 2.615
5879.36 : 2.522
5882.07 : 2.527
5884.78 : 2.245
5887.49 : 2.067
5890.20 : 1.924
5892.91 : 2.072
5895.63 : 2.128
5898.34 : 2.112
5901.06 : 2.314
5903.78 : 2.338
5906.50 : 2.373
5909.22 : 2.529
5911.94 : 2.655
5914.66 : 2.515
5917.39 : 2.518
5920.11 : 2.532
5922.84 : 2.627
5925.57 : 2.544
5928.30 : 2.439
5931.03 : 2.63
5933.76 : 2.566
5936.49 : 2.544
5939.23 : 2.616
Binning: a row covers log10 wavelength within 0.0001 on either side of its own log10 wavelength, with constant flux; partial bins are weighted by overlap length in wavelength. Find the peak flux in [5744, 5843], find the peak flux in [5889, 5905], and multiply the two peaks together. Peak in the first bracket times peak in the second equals 6.65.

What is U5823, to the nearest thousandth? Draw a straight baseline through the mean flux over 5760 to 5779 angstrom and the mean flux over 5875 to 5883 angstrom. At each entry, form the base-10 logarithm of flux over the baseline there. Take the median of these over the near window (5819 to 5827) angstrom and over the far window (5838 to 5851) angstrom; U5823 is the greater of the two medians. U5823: 0.031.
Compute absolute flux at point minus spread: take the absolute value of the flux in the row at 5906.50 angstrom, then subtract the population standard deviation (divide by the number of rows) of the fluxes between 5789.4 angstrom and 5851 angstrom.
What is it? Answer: 2.23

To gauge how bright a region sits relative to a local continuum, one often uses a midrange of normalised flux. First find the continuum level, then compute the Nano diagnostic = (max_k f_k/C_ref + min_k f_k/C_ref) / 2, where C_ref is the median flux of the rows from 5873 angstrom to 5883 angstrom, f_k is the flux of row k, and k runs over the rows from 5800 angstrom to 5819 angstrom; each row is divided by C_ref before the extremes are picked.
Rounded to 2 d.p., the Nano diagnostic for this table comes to 1.02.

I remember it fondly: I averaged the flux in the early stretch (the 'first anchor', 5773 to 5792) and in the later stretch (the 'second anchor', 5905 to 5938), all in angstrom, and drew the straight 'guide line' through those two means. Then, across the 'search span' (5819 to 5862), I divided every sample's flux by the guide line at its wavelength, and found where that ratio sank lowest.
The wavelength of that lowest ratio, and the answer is 5860.44 angstrom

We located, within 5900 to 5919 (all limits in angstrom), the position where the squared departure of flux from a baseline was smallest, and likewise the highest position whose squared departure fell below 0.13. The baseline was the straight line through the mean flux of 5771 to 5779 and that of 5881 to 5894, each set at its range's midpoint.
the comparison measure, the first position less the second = -5.4 angstrom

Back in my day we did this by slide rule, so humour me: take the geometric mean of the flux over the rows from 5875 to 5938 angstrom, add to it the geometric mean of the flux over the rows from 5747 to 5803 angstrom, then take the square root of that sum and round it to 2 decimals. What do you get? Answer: 2.22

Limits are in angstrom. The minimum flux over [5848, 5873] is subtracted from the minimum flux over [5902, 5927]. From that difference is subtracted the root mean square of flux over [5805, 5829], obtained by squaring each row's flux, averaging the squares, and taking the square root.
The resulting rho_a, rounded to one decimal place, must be -2.8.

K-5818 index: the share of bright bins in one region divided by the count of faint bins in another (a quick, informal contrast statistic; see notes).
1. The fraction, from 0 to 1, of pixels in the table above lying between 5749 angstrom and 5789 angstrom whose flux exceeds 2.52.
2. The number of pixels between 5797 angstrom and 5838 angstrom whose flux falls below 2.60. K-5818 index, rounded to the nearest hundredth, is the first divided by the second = 0.40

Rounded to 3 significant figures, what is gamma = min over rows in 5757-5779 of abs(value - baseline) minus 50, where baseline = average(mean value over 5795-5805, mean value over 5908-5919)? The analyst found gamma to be -50.0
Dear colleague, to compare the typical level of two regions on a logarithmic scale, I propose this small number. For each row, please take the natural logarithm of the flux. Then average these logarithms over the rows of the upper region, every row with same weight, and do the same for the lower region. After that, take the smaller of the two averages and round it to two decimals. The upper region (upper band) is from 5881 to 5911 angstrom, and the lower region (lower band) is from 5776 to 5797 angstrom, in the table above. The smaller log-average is 0.80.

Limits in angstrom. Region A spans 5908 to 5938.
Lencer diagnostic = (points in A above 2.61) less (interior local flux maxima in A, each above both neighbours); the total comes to 0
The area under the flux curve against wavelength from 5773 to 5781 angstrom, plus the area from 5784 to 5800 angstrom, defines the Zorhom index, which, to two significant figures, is 59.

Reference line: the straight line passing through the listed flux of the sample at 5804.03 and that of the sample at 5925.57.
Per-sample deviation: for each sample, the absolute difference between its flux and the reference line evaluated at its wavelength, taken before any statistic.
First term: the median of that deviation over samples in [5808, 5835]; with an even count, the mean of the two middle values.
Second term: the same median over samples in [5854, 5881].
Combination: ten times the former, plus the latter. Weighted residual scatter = 0.70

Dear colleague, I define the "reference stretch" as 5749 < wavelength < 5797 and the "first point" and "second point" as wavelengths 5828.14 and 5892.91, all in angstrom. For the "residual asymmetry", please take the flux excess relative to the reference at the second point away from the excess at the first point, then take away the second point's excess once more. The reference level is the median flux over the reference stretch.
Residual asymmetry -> 1.1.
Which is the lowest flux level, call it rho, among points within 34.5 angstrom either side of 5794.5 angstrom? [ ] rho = 2.29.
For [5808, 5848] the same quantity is 2.51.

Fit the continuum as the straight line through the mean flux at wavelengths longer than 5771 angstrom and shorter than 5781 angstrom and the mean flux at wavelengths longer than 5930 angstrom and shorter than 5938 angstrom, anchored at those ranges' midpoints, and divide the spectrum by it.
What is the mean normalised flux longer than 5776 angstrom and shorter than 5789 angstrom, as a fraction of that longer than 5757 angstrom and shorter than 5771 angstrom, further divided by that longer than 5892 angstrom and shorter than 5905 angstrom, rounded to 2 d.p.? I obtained 1.10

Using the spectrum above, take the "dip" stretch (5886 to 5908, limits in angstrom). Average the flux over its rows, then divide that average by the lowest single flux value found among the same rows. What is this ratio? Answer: 1.13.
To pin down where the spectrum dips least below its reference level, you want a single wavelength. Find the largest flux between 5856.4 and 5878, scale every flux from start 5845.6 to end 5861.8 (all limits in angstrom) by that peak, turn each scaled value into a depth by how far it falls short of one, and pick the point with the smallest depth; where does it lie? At 5849.65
